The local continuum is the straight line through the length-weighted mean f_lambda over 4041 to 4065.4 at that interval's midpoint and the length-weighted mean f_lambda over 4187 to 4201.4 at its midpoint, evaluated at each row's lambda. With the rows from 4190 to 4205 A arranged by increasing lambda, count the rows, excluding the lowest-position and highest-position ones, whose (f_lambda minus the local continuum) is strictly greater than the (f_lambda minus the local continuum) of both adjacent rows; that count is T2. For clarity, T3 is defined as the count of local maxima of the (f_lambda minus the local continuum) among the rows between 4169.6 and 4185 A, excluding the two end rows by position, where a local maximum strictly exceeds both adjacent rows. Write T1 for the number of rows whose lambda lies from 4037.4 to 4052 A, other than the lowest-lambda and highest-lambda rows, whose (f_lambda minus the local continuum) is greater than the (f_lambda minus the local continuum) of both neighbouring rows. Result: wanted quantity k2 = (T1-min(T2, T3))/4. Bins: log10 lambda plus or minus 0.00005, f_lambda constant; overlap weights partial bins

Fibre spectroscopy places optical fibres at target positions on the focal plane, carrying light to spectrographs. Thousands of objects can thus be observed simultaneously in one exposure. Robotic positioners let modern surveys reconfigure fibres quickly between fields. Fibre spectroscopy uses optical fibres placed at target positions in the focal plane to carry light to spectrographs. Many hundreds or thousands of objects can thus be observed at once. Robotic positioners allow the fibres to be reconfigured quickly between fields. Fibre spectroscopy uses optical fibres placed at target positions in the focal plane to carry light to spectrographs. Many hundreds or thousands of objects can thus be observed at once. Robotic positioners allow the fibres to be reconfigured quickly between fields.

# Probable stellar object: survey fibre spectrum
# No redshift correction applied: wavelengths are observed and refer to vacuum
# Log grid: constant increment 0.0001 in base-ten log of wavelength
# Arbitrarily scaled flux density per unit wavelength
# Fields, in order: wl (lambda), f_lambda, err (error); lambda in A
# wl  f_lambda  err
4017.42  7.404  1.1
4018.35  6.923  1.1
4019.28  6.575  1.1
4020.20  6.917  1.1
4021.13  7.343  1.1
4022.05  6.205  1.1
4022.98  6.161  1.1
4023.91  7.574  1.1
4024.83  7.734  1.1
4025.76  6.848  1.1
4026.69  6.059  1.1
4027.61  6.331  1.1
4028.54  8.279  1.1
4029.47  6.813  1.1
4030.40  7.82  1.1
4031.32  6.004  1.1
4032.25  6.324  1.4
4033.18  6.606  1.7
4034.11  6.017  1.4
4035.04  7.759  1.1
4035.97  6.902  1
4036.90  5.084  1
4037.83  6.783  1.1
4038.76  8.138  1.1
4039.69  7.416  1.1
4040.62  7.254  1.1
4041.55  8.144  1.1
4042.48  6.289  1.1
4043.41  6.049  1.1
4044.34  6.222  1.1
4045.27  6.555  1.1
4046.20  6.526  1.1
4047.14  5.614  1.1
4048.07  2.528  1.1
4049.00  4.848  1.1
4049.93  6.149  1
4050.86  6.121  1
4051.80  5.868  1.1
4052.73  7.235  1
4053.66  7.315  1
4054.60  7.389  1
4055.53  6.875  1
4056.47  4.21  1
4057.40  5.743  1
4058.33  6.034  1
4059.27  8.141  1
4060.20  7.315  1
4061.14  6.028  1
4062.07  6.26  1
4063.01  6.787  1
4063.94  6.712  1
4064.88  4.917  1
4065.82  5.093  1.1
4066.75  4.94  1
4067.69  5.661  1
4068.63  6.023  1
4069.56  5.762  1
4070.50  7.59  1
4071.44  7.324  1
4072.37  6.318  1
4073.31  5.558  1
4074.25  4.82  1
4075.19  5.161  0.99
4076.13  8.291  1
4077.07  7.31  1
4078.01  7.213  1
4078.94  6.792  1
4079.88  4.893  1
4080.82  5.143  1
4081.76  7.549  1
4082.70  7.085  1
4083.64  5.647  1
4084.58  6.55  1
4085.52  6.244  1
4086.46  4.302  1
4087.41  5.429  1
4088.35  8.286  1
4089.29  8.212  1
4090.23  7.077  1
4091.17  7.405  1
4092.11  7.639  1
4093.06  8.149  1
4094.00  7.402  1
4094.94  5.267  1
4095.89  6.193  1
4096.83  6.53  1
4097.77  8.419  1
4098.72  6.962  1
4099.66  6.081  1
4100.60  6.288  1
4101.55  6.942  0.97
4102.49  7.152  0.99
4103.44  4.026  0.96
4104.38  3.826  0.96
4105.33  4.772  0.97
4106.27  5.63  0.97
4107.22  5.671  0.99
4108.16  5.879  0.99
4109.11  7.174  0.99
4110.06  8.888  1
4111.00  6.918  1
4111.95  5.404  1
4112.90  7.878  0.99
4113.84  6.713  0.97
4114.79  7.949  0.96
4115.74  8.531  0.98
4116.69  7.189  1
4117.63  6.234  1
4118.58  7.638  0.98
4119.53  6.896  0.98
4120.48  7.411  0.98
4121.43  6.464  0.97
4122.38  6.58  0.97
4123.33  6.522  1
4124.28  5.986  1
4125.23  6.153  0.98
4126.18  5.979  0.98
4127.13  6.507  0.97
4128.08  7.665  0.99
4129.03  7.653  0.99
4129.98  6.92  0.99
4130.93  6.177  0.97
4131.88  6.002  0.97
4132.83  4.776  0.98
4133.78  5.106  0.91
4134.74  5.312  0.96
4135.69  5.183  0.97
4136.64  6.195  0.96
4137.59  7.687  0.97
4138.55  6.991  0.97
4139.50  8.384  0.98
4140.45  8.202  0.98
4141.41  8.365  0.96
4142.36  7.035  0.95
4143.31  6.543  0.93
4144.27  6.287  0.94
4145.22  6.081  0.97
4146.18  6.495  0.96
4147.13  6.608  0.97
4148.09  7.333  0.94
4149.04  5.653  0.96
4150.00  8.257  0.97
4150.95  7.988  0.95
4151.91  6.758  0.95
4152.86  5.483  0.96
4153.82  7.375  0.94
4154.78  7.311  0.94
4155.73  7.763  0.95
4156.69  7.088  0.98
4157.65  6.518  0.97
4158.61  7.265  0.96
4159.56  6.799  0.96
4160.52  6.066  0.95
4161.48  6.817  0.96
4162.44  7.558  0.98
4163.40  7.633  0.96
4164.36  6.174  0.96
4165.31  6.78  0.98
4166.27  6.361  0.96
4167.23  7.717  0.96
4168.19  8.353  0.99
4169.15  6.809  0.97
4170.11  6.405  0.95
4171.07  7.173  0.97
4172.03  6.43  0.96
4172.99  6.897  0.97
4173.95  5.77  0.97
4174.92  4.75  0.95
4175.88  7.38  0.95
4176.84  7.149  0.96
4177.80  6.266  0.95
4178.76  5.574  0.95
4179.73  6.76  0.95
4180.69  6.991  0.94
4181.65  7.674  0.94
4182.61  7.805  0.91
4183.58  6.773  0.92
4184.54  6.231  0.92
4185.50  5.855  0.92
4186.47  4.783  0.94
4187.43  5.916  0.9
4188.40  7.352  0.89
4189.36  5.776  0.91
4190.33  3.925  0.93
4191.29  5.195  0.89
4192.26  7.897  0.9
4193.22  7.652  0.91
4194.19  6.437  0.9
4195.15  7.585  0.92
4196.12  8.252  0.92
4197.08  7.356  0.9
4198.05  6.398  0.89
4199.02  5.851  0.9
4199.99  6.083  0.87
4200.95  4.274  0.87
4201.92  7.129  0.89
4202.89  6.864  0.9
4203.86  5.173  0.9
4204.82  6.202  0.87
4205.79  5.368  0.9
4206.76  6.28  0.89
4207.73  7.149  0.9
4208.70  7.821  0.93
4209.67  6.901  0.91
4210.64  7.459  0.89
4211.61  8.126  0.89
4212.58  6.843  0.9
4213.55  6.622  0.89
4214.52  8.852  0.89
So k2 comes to 0.0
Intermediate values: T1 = 4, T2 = 4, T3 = 4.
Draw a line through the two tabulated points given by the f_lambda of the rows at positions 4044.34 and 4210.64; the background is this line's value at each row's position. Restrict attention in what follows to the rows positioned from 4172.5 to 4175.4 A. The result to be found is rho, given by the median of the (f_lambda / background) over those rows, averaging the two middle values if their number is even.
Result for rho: 0.80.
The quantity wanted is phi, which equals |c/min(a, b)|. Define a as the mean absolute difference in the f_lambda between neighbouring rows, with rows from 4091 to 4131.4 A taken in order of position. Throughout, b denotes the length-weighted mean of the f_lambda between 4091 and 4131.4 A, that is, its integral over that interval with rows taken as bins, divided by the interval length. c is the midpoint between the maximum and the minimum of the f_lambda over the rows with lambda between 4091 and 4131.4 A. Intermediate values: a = 0.90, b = 6.68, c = 6.4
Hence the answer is 7.1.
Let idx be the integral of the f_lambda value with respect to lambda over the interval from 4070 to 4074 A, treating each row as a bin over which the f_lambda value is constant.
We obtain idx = 26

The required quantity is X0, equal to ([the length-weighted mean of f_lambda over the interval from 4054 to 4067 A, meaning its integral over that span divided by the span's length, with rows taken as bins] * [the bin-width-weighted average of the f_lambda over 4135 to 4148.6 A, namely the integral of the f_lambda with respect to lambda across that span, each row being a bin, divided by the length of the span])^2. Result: 1849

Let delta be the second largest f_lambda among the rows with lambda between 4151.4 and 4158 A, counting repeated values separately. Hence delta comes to 7.375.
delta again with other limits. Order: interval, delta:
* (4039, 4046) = 7.416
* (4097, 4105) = 7.152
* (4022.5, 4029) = 7.734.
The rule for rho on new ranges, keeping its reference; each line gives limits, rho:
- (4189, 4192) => 0.71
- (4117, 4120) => 1.02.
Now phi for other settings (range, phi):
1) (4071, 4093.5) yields 6.2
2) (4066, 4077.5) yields 6.9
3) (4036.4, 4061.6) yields 5.3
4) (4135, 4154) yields 7.4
